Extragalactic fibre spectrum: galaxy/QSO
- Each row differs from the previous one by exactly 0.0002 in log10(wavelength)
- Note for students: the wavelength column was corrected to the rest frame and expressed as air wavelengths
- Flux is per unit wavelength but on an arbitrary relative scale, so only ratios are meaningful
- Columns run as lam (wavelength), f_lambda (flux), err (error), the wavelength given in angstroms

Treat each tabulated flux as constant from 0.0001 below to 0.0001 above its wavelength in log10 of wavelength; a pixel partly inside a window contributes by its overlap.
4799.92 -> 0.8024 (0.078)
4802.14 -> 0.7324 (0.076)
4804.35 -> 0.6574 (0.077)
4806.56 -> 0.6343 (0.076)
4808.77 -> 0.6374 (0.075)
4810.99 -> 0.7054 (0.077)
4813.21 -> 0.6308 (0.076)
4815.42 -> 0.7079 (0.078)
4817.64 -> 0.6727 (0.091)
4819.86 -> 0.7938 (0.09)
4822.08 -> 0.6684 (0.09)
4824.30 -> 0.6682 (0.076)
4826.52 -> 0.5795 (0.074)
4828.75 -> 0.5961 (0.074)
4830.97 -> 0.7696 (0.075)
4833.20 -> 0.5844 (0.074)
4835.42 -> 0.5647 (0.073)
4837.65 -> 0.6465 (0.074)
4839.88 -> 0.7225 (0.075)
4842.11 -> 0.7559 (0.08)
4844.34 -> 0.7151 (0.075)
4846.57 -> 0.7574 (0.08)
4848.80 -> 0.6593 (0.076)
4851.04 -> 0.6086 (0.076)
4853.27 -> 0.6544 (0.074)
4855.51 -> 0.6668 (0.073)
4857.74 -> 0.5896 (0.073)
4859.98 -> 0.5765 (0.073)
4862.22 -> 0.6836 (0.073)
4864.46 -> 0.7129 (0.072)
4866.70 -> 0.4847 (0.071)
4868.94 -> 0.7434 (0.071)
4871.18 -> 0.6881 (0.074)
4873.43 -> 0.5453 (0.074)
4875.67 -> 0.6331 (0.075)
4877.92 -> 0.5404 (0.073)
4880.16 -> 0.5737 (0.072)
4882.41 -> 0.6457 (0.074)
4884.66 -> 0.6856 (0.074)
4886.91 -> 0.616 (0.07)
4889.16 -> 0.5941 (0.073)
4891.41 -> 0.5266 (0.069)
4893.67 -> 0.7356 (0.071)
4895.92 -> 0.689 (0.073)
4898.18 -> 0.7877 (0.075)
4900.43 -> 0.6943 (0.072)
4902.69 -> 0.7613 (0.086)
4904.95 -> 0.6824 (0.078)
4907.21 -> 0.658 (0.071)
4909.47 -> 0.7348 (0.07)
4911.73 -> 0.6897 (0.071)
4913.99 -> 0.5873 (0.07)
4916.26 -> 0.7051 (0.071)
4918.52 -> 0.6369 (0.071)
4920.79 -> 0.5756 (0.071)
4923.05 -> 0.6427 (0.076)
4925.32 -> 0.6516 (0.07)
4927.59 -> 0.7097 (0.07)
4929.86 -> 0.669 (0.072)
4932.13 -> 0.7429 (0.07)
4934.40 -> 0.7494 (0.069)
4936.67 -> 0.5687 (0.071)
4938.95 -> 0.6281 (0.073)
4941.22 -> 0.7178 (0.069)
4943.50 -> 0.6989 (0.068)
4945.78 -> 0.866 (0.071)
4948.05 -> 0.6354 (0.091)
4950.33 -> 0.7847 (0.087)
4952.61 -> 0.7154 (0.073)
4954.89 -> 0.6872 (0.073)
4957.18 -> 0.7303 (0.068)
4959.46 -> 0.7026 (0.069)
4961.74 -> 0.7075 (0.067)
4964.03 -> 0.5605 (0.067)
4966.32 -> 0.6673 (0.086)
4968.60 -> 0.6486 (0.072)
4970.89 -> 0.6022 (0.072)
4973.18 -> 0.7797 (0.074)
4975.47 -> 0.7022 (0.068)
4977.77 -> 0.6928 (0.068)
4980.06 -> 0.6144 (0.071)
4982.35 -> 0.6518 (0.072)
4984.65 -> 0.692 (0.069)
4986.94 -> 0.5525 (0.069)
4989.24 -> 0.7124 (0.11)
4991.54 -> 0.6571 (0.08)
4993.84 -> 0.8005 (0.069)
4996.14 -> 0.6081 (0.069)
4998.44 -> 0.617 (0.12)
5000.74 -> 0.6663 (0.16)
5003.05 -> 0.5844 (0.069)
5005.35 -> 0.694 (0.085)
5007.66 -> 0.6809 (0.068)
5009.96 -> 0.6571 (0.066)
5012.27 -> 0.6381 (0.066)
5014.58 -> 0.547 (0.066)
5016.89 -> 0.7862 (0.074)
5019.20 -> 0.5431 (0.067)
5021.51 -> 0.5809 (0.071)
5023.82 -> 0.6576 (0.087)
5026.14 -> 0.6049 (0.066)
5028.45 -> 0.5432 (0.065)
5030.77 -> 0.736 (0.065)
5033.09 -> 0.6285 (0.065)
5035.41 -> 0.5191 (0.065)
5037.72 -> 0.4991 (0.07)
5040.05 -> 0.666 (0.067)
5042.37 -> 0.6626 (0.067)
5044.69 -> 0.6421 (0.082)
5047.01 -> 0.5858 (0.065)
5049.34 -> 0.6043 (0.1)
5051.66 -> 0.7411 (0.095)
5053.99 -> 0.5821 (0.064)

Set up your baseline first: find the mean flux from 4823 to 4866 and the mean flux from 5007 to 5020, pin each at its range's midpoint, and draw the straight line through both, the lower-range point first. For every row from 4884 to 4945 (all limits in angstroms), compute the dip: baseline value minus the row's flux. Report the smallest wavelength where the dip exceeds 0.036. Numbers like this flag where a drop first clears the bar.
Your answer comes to 4886.91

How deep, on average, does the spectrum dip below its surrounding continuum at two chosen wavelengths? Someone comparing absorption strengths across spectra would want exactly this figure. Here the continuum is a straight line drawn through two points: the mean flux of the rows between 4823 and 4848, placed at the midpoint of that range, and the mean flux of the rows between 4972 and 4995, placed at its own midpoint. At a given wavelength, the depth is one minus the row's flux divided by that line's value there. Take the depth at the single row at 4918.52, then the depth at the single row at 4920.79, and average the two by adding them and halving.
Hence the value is 0.11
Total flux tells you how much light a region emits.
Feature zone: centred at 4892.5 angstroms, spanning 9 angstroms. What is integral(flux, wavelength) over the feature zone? 5.7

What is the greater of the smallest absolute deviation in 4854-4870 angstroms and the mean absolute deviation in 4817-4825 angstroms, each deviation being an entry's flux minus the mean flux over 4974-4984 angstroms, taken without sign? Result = 0.04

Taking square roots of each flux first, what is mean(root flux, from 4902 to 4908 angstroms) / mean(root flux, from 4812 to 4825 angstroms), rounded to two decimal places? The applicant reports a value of 1.01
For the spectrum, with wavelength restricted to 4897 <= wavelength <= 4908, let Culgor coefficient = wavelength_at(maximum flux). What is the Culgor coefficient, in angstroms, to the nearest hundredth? 4898.18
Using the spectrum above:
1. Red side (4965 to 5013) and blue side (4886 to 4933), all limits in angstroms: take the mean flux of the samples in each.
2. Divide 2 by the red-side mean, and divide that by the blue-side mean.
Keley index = 4.50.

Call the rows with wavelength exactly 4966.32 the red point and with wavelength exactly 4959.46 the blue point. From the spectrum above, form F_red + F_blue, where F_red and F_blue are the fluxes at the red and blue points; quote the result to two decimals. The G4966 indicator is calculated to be 1.37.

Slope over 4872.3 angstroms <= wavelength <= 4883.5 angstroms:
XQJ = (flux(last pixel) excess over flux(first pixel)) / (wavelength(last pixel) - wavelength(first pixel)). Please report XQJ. 0.011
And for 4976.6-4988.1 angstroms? -0.015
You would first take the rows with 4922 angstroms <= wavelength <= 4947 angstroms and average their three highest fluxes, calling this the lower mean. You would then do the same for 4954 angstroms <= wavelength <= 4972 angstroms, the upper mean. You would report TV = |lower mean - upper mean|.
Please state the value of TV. 0.073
